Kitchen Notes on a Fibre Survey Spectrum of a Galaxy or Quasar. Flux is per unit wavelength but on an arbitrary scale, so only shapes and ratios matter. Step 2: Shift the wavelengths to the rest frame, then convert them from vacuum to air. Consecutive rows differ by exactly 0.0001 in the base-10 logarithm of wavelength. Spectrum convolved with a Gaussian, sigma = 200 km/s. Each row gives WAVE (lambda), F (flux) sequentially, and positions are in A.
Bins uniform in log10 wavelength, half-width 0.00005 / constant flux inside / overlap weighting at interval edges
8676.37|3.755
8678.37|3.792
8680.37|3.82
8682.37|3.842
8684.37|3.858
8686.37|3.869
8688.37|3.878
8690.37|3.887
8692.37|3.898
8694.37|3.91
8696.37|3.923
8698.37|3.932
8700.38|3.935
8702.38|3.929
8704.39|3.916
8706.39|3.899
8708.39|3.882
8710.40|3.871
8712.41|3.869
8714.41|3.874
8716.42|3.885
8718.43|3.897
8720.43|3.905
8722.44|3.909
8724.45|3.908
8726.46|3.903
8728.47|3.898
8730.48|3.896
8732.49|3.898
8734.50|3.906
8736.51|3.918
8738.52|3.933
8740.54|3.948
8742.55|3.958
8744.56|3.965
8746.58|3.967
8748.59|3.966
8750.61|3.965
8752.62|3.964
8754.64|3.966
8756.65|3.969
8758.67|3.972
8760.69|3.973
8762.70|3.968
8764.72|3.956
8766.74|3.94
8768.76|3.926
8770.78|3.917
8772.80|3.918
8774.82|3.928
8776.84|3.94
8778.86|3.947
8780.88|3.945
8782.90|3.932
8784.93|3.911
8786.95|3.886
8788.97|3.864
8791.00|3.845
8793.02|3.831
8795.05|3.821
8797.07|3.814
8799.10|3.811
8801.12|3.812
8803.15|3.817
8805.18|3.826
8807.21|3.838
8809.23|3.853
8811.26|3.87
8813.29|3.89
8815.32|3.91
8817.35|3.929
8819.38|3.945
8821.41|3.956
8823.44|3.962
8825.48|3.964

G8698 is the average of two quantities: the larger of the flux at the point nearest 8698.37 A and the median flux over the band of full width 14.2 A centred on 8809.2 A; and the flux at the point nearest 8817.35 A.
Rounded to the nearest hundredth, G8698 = 3.93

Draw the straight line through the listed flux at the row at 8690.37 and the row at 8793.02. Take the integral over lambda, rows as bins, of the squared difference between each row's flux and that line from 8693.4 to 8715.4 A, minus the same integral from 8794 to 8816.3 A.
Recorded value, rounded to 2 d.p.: -0.01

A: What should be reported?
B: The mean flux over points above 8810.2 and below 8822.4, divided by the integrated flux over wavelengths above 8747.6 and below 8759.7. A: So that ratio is 0.0816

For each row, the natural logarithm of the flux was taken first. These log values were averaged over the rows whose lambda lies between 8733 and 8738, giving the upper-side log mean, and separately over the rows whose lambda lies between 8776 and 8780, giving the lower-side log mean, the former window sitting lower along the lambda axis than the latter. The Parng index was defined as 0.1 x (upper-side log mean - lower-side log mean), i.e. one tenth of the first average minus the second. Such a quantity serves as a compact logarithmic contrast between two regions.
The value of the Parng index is -0.0008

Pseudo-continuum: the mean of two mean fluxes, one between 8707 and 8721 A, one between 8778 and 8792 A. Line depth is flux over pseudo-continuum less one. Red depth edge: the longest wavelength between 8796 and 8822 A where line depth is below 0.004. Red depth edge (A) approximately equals 8813.29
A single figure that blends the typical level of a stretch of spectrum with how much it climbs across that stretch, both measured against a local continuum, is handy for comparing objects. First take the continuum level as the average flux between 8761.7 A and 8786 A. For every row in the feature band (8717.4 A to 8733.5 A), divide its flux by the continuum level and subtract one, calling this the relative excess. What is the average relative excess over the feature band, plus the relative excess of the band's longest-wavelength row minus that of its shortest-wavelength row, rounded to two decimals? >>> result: -0.01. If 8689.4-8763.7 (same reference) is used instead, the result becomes 0.02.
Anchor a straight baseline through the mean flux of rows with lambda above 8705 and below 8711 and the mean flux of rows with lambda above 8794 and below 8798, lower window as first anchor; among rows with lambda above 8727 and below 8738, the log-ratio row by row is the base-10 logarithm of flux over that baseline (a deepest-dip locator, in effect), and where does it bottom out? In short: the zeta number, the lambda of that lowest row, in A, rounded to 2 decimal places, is 8730.48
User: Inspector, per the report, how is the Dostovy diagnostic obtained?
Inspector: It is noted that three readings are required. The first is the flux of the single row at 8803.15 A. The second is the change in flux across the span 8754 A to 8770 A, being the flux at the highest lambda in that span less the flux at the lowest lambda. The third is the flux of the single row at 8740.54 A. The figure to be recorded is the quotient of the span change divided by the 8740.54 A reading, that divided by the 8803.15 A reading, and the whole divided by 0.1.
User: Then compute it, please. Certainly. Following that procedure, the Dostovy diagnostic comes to -0.03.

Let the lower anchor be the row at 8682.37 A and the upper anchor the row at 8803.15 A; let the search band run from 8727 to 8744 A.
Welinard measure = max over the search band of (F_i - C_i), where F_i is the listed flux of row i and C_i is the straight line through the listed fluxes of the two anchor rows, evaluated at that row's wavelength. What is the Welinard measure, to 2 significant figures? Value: 0.13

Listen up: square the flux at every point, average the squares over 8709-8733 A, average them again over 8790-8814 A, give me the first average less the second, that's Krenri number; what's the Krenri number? 0.4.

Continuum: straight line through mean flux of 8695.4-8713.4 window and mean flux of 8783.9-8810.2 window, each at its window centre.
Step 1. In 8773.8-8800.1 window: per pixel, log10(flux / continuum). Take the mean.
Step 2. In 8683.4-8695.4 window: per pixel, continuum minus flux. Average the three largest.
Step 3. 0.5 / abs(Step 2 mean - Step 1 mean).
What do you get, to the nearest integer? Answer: 11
